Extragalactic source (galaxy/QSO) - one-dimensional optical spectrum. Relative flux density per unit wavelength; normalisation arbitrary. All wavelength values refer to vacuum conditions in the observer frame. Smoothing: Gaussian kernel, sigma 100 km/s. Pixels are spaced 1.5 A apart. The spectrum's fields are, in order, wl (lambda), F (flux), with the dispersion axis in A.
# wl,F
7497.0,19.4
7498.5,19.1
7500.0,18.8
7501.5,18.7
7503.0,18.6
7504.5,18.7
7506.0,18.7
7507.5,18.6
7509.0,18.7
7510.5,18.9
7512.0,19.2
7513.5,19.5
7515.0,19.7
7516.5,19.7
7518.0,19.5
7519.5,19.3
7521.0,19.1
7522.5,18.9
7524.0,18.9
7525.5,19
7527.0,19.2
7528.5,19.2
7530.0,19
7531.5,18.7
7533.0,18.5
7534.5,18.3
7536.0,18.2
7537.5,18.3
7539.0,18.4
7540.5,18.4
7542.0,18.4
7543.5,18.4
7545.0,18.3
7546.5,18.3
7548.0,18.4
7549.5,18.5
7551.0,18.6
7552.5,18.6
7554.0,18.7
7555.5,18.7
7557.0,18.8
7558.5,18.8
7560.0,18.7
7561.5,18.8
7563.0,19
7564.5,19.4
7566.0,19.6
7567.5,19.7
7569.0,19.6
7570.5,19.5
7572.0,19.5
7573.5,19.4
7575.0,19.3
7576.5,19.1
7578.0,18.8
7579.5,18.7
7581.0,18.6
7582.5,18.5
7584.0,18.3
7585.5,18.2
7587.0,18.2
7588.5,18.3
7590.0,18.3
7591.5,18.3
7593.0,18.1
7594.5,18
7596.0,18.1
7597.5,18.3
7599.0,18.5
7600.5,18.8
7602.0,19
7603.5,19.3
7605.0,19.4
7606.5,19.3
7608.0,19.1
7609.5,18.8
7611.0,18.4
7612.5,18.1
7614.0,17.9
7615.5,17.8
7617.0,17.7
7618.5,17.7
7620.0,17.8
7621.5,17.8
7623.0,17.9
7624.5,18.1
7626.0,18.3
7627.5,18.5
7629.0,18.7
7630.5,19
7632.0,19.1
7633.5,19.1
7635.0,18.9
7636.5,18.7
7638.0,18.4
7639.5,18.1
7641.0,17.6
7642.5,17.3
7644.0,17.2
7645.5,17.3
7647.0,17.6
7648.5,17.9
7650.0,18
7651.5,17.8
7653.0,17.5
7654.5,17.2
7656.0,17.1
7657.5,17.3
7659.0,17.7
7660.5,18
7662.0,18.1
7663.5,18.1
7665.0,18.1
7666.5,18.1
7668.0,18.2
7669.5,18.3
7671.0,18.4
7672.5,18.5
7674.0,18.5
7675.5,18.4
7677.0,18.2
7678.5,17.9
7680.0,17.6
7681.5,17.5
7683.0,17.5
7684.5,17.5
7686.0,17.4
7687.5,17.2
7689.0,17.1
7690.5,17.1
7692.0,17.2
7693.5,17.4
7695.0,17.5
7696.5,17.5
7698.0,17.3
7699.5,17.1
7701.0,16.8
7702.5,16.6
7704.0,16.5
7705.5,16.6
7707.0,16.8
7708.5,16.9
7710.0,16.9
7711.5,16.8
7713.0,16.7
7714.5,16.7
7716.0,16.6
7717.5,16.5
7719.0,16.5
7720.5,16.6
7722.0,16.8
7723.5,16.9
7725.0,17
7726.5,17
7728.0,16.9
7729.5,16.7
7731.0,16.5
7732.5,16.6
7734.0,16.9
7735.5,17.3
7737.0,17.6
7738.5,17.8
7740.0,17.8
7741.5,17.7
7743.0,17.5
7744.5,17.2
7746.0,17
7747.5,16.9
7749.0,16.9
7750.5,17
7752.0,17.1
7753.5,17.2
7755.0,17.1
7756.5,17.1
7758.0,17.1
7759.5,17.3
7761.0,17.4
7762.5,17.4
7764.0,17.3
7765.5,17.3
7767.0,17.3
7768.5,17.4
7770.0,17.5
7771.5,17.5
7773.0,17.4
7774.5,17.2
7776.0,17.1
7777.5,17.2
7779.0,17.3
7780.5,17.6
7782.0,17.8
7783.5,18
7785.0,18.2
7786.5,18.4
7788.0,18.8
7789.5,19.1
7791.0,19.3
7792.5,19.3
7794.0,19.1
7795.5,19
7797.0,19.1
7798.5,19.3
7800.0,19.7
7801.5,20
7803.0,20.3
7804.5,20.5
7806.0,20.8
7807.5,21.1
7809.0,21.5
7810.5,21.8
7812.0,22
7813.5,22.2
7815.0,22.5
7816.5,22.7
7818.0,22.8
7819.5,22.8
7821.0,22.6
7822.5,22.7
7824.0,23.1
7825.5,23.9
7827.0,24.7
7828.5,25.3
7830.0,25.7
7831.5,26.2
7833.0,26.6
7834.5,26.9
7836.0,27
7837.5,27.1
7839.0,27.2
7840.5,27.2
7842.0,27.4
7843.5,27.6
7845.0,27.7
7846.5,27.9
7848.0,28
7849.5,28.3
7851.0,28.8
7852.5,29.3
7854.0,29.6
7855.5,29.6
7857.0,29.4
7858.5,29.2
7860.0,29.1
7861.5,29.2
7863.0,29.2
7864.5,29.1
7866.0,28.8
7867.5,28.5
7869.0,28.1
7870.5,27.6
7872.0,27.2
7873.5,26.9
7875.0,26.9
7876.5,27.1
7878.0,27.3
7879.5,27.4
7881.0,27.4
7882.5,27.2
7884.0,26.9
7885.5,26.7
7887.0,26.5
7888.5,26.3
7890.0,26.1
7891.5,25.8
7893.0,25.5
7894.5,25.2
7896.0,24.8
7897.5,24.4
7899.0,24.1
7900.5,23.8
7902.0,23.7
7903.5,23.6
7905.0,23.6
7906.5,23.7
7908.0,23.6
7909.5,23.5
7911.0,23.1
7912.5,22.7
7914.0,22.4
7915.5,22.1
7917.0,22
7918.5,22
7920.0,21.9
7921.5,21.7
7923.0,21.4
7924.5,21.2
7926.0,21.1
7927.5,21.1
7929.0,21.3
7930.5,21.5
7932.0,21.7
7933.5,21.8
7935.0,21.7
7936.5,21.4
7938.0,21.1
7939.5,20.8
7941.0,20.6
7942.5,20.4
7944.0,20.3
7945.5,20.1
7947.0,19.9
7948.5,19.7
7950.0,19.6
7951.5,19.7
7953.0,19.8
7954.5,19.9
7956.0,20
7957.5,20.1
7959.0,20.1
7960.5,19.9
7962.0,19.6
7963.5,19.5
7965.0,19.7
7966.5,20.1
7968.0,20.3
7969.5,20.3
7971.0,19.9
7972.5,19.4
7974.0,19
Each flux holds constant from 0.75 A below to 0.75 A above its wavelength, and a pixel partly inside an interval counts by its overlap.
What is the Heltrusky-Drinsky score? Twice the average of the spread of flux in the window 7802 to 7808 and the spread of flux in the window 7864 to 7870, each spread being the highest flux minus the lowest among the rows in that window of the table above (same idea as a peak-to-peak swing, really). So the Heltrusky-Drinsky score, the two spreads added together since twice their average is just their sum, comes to 1.8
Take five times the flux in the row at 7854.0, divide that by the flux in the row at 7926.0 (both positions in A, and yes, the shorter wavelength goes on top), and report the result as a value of 7.01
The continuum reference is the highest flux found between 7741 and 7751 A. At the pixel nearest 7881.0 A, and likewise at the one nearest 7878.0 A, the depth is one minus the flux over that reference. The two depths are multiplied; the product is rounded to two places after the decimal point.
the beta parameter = 0.30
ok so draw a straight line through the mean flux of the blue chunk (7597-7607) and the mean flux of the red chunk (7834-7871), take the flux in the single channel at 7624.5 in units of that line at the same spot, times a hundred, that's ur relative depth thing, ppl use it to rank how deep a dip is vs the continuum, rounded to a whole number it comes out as 91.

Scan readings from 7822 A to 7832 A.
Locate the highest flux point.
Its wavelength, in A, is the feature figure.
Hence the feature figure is 7831.5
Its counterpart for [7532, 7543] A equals 7533.0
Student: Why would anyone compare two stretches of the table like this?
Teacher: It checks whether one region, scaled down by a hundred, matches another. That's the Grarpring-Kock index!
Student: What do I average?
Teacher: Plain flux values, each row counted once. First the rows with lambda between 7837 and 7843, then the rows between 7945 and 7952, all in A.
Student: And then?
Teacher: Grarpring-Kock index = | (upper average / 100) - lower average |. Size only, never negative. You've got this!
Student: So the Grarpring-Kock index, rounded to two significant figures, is 27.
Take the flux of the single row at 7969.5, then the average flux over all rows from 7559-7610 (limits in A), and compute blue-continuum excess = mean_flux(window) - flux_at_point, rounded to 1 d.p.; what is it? -1.5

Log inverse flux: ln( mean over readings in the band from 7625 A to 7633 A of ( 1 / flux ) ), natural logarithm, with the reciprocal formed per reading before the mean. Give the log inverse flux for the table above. -2.93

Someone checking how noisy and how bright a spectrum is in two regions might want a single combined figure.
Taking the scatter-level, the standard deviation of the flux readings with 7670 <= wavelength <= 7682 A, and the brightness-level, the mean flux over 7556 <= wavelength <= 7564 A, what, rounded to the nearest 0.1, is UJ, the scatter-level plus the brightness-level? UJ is 19.2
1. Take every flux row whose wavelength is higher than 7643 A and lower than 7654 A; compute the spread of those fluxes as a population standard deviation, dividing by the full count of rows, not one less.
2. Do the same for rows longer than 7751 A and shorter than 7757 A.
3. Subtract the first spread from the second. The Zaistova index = -0.2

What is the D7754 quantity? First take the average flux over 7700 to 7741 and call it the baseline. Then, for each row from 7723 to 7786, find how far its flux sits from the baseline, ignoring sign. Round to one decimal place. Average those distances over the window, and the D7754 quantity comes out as 0.4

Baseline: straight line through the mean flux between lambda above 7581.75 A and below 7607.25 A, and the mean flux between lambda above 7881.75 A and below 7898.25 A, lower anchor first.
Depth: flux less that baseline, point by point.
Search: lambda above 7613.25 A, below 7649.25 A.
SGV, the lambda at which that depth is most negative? 7644.0 A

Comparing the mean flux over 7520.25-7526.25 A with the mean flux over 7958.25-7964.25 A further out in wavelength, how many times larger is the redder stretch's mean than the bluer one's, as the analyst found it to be 1.04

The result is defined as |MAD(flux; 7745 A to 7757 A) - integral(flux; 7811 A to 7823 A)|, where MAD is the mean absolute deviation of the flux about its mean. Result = 270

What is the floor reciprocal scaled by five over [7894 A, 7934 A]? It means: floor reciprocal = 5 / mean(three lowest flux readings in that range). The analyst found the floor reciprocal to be 0.24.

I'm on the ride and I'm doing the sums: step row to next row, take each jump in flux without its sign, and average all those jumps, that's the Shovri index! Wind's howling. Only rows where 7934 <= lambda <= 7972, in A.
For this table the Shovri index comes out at 0.183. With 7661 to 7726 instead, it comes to 0.107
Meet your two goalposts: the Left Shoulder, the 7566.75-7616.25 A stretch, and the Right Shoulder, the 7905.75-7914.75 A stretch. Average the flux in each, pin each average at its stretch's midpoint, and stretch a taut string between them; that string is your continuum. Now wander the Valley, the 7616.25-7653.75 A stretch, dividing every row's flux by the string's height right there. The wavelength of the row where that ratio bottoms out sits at 7644.0 A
